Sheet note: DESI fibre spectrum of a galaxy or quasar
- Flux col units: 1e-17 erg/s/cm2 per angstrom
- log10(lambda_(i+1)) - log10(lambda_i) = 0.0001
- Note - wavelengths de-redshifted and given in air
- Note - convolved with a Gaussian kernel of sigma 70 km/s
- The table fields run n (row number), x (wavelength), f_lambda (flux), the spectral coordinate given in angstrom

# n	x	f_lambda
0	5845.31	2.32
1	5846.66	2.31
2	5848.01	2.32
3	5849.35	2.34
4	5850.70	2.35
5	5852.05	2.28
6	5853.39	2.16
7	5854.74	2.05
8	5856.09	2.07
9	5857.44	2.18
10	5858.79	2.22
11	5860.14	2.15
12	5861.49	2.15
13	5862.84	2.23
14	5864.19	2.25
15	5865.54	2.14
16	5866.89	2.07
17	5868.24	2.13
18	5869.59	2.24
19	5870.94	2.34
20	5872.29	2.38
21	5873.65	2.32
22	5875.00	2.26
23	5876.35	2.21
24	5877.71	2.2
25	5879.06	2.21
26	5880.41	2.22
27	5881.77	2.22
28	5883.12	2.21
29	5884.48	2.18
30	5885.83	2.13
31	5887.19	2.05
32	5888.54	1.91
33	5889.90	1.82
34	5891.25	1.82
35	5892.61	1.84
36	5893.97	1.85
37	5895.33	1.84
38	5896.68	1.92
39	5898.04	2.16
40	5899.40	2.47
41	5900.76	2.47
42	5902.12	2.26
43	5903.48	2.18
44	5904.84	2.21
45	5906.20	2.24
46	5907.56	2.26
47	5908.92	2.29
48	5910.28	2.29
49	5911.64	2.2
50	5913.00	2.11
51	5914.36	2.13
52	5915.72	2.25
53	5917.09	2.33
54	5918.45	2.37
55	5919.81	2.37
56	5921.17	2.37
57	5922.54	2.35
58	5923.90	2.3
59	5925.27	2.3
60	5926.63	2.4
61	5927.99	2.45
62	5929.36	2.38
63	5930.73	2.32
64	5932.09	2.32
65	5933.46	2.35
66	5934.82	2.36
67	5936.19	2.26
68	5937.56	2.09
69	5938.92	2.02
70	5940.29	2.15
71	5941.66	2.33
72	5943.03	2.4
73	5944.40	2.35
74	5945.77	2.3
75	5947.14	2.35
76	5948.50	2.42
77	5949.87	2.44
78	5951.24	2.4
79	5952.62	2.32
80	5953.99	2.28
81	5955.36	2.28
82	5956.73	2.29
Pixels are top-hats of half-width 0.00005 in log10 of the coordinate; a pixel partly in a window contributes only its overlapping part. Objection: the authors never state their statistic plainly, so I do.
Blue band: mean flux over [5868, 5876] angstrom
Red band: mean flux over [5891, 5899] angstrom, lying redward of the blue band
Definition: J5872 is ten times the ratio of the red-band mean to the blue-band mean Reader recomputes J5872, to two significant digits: 8.4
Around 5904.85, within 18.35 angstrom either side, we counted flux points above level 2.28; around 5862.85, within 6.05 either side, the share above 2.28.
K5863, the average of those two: 4.5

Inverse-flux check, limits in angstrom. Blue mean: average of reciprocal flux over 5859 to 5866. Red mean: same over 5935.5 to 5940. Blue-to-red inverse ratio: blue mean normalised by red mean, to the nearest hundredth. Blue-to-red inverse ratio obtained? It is 0.97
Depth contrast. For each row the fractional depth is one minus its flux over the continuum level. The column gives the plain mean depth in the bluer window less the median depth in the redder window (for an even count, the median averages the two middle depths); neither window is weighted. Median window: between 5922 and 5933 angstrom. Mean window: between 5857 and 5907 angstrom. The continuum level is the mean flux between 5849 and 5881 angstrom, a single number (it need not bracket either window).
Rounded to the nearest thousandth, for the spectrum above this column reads 0.082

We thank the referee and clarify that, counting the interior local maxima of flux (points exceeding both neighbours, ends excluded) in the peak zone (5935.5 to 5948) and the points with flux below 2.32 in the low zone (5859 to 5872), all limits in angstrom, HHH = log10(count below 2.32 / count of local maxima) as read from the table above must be 0.903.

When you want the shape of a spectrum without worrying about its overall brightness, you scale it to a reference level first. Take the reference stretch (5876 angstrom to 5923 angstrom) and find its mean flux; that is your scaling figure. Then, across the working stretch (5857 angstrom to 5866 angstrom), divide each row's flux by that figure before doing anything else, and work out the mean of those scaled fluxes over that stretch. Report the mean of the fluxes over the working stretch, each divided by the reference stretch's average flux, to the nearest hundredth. 1.01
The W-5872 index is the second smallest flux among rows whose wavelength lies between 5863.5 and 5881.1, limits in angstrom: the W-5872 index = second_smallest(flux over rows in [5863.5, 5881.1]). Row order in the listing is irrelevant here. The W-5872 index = 2.13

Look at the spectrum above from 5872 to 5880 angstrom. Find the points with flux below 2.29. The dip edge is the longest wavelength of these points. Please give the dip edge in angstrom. 5879.06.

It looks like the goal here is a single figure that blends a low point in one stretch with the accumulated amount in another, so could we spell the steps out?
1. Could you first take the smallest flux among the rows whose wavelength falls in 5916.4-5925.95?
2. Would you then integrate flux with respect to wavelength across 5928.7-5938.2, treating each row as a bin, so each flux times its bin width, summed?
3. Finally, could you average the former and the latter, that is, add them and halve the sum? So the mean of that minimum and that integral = 12.1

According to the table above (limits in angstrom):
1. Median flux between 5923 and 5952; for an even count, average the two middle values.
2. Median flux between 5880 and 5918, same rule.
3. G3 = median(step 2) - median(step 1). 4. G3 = -0.16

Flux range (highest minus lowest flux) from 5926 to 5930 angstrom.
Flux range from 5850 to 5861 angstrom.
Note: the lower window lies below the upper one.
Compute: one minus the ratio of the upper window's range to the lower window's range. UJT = 0.8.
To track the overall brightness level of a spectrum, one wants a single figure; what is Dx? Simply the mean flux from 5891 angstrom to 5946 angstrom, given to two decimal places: 2.24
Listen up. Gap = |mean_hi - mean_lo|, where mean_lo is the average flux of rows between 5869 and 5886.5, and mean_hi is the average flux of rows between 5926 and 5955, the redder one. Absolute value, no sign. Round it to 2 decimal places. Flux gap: 0.08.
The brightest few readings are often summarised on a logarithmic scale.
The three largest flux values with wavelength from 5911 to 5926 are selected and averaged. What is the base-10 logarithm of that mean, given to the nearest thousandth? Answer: 0.375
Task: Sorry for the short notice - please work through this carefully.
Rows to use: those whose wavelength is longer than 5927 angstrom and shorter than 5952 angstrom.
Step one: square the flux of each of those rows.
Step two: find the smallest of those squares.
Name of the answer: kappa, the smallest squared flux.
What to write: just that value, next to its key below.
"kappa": 4.08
